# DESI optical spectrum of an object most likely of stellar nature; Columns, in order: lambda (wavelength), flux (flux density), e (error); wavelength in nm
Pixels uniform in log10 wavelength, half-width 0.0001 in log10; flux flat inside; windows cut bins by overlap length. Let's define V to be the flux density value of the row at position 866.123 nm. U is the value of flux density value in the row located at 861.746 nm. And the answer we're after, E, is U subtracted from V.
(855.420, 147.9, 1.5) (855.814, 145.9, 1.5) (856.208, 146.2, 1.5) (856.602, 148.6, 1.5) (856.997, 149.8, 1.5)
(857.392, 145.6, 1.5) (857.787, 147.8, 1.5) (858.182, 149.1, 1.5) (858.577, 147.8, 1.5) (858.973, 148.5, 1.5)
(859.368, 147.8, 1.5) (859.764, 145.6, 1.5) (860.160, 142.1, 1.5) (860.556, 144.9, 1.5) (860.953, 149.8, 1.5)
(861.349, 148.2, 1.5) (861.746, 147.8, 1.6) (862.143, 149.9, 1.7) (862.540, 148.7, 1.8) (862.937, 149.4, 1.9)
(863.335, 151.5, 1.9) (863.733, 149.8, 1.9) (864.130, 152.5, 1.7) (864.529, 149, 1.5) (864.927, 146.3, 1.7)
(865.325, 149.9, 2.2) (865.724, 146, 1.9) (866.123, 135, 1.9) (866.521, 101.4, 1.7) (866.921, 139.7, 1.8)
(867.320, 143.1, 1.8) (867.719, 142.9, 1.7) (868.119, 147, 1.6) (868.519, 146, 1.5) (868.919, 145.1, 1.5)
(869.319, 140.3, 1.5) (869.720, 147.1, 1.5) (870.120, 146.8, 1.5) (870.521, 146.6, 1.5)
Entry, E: -13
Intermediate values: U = 147.8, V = 135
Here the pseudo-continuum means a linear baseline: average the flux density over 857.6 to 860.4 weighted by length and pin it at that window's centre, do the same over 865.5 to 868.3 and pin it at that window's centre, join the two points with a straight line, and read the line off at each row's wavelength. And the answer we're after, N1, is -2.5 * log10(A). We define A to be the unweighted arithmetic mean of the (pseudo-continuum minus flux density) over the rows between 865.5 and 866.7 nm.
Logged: -2.5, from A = 10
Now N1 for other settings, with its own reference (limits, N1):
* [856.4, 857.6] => -0.5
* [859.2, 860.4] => 0.3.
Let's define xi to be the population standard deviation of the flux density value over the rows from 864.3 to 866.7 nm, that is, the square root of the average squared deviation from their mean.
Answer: 17.0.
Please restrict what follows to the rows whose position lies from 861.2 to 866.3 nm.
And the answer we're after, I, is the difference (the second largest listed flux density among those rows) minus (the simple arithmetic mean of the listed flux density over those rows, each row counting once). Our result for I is 3.5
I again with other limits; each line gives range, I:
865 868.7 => 8.0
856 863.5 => 2.1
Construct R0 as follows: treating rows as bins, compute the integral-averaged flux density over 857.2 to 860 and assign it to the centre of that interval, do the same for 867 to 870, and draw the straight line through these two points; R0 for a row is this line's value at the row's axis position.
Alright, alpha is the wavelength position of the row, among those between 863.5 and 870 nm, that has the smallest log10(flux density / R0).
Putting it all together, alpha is 866.521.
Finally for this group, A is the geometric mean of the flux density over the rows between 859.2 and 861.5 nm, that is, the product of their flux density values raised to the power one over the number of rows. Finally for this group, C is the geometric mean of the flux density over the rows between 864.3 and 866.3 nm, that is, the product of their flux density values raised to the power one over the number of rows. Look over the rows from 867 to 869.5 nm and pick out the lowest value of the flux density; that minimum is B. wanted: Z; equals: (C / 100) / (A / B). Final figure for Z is 1.4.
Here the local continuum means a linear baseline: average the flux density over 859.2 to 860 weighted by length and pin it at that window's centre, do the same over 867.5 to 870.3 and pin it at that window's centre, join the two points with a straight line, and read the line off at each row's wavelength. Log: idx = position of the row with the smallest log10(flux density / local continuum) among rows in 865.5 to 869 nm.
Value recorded 866.521 nm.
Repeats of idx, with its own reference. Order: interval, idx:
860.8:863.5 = 861.746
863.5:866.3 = 866.123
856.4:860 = 857.392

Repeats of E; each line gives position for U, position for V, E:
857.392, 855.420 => 2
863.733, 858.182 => -1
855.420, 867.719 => -5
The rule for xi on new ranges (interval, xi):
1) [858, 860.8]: 2.3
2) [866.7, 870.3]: 2.7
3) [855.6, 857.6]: 1.7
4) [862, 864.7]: 1.3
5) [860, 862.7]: 2.6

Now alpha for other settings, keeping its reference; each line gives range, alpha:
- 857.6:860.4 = 860.160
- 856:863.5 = 860.160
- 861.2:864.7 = 861.746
